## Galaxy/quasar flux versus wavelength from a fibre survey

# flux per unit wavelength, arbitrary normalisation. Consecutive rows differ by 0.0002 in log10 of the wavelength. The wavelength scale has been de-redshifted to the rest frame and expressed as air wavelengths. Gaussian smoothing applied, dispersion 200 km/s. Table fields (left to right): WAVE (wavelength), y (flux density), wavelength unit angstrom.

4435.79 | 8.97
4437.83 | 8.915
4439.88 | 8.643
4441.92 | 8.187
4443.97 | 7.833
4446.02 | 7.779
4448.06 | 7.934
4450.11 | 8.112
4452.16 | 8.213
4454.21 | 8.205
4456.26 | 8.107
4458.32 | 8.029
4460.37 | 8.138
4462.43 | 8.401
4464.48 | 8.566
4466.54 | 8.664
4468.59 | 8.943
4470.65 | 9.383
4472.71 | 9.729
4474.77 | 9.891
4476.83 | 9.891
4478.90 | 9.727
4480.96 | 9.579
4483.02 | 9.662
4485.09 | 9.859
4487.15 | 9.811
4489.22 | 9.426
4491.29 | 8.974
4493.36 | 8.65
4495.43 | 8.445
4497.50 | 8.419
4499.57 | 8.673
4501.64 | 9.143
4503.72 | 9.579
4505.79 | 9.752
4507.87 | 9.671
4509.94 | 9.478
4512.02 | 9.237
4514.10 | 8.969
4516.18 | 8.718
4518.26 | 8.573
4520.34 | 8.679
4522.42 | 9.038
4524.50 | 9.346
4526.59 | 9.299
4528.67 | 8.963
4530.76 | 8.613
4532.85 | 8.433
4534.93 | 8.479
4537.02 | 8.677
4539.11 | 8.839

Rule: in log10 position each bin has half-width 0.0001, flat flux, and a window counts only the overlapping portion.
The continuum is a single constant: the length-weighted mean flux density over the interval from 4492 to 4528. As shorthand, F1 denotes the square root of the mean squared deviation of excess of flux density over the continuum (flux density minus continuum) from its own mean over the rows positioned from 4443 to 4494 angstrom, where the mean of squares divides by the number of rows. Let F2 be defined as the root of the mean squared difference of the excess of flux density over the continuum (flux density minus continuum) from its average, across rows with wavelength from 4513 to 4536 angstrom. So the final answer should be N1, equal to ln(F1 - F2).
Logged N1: -0.8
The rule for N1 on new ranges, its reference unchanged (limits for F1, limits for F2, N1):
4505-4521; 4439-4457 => -1.6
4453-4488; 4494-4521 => -1.4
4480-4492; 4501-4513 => -2.6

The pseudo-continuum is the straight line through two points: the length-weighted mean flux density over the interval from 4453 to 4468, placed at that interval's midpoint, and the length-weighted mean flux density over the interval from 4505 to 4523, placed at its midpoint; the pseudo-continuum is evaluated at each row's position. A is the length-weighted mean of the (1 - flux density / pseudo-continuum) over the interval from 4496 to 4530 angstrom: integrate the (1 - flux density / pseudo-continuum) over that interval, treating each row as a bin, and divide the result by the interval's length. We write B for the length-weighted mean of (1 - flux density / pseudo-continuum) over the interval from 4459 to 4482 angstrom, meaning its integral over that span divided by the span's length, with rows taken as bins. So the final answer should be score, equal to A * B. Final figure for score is -0.0001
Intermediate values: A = 0.002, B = -0.08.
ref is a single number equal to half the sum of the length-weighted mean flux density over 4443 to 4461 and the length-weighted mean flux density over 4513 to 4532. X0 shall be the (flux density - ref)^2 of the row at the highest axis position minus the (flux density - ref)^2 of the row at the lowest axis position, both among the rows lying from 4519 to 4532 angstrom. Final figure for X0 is 0.0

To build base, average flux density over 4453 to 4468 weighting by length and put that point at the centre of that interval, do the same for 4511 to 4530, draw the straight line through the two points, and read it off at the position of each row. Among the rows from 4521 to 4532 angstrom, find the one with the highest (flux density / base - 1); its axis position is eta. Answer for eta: 4524.50 angstrom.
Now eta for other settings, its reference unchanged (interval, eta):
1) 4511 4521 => 4512.02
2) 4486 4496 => 4487.15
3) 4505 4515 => 4505.79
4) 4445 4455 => 4452.16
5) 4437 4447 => 4437.83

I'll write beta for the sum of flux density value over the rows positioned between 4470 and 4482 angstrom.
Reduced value 58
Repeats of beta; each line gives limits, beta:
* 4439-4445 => 25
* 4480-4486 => 29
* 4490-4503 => 52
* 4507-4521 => 63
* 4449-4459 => 41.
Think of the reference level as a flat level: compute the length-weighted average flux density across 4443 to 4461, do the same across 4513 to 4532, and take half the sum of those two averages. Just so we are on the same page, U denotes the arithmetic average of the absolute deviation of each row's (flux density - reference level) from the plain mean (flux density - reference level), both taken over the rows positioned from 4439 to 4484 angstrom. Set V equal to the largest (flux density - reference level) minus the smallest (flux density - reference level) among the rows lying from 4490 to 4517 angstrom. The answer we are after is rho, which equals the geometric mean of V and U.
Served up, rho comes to 0.93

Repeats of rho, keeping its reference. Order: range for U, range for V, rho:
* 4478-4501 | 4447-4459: 0.38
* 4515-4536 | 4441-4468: 0.50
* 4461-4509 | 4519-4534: 0.67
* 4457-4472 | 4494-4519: 0.68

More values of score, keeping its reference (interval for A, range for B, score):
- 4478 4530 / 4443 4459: -0.0005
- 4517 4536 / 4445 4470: 0.0000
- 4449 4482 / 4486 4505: 0.0011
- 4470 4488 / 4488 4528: 0.0005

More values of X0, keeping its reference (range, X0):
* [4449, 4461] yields 0.0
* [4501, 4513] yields 0.1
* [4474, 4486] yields -0.1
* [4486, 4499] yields -1.8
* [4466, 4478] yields 2.0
